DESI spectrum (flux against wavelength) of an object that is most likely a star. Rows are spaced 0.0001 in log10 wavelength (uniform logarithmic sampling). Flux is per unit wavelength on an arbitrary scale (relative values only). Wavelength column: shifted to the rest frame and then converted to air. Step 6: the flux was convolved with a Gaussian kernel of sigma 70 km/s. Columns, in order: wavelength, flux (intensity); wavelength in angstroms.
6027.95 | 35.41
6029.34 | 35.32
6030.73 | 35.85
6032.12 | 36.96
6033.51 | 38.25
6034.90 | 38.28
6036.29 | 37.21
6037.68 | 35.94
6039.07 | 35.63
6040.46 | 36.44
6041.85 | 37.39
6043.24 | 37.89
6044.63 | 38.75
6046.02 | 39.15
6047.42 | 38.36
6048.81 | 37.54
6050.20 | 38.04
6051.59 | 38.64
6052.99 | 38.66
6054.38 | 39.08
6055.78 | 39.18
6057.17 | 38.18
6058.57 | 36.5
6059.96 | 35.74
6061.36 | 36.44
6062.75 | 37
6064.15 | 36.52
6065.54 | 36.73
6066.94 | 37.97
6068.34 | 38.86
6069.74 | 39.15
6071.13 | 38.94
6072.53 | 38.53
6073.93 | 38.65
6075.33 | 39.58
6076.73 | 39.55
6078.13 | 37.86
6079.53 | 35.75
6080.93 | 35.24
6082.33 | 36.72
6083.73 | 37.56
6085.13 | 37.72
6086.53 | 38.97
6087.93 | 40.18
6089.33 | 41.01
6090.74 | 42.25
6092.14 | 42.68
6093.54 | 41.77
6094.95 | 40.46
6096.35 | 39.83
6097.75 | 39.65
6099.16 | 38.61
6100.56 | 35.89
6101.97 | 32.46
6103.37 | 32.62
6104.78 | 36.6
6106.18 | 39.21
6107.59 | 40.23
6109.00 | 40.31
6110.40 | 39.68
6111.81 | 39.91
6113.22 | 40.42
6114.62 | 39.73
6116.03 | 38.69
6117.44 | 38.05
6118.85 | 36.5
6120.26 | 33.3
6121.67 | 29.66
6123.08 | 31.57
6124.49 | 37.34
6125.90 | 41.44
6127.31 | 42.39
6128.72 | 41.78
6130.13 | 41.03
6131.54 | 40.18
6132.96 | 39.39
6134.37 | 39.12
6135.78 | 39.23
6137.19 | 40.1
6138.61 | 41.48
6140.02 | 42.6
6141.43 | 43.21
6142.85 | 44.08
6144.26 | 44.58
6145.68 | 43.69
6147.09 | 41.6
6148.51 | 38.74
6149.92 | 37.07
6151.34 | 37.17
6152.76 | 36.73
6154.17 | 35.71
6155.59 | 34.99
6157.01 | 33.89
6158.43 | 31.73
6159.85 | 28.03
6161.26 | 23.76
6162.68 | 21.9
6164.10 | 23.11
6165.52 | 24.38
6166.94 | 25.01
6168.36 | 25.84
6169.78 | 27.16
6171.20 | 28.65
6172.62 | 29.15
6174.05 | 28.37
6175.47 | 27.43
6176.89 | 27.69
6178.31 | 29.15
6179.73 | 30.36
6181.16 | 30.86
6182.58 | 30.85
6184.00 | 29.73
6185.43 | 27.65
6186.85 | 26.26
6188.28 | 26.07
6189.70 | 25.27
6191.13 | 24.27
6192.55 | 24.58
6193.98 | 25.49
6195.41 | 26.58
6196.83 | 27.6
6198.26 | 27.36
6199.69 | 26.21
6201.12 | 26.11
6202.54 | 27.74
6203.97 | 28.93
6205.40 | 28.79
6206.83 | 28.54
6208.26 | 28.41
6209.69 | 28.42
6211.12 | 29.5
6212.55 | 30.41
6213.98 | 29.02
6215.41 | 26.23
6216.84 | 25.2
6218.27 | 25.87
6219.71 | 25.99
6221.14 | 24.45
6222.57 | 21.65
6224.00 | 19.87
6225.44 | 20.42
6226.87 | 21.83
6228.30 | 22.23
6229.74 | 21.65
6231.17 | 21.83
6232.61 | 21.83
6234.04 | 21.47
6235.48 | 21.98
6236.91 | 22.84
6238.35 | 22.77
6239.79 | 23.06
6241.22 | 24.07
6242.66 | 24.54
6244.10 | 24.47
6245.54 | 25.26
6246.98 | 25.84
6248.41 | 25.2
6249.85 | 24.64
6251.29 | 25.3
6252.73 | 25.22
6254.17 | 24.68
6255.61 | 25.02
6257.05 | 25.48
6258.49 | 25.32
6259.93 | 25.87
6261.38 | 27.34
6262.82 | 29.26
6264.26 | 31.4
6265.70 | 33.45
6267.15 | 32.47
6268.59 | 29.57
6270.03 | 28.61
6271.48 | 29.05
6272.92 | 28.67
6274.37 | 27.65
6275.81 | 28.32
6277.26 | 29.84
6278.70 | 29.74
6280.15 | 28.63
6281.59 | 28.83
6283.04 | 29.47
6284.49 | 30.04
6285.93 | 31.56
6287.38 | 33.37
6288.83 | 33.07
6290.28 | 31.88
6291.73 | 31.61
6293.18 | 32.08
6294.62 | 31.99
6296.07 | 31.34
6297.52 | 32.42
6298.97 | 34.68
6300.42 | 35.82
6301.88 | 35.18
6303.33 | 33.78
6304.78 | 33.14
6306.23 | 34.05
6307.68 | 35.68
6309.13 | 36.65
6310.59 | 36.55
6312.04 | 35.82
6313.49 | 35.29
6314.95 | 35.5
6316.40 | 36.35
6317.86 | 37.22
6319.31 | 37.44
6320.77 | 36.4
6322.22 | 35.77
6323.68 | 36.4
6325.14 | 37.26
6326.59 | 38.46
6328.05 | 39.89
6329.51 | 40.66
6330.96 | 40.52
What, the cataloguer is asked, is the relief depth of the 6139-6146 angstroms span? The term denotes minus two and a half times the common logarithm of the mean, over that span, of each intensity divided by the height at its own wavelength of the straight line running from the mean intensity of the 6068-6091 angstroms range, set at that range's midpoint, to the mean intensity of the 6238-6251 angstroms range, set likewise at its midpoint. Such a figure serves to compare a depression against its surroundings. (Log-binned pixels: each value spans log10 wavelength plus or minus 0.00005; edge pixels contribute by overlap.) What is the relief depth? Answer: -0.30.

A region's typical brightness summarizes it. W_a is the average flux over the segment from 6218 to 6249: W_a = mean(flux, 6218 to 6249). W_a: 23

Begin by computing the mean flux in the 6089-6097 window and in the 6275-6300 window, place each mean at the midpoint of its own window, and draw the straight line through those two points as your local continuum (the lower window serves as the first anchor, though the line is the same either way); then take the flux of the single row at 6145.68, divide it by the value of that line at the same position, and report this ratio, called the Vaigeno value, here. 1.13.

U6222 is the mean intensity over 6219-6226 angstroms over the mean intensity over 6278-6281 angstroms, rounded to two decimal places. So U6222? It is 0.77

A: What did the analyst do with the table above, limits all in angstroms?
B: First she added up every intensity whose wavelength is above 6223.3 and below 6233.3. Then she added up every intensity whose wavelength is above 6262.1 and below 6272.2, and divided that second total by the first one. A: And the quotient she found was 1.43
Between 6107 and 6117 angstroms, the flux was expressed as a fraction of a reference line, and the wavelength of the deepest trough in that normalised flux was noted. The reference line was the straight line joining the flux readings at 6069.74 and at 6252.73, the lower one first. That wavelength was 6116.03 angstroms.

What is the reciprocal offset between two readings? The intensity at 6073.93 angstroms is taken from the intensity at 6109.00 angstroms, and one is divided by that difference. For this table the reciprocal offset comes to 0.6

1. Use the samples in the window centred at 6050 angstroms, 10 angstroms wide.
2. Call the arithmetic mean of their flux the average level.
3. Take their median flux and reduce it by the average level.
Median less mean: 0.14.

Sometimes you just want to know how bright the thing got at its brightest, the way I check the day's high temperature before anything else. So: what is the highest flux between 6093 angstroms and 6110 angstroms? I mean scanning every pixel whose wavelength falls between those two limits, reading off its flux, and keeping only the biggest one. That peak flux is 41.77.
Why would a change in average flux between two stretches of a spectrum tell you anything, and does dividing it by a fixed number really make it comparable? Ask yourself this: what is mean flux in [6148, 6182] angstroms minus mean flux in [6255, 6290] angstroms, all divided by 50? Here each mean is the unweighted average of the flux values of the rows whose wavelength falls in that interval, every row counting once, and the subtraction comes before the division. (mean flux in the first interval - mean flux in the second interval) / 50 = 0.0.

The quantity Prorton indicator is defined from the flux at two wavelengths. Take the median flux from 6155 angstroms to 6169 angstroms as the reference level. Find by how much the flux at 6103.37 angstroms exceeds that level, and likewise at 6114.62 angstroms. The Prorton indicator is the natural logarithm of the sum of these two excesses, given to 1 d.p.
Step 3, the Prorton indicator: 3.1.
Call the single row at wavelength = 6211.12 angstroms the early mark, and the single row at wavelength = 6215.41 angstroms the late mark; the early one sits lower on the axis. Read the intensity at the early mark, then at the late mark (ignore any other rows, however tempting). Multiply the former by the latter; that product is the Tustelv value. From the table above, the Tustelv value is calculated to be 774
